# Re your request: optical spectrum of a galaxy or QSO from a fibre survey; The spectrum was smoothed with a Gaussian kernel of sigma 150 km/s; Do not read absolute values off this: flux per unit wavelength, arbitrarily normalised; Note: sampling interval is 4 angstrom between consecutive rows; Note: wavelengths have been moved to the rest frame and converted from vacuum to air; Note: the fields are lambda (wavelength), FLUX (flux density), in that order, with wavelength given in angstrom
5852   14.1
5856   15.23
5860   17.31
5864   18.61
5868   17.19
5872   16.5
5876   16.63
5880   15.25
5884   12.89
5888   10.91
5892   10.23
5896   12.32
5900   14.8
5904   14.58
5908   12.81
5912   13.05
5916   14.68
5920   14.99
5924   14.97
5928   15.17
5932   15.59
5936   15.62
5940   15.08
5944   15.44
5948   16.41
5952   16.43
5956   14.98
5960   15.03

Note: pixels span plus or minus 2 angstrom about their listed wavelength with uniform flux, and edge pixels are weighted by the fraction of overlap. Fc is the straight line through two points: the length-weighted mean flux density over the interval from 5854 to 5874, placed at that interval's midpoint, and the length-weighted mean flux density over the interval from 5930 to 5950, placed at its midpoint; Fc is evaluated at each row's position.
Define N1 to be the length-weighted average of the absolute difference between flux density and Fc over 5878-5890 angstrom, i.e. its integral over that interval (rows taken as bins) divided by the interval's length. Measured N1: 3.6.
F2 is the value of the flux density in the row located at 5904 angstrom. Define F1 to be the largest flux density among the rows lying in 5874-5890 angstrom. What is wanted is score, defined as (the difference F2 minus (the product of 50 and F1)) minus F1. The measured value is -834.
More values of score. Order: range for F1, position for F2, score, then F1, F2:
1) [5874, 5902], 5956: -833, 16.63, 14.98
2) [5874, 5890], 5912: -835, 16.63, 13.05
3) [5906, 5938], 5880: -781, 15.62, 15.25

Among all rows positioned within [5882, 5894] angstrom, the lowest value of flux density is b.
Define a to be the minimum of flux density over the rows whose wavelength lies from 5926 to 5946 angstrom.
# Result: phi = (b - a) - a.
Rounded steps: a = 15.08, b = 10.23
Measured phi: -19.9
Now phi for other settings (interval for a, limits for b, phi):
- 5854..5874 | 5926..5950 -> -15.4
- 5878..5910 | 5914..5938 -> -5.8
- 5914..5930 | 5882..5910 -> -19.1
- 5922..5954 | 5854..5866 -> -14.7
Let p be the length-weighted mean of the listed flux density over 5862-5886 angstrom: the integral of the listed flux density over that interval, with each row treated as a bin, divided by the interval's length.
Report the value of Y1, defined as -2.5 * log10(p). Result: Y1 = -3.02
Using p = 16.2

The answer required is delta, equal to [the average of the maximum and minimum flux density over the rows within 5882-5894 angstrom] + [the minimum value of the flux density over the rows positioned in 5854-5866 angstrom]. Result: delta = 26.8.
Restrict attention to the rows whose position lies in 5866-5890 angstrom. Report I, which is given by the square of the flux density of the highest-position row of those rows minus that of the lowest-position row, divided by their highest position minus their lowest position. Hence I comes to -8.8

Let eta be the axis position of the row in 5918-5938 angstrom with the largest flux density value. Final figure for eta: 5936 angstrom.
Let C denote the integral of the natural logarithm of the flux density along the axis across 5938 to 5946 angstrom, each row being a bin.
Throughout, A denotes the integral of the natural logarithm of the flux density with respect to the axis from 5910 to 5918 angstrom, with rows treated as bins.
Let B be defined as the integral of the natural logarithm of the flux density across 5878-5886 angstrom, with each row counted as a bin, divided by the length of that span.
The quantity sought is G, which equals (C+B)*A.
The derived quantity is 514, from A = 21.0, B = 2.64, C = 21.8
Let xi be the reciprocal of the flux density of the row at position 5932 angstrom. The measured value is 0.0641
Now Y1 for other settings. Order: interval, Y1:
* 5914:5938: -2.95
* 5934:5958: -2.99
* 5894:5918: -2.84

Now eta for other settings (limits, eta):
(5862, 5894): 5864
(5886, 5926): 5920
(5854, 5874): 5864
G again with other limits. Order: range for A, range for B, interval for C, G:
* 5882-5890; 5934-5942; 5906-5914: 459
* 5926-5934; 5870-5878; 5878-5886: 523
